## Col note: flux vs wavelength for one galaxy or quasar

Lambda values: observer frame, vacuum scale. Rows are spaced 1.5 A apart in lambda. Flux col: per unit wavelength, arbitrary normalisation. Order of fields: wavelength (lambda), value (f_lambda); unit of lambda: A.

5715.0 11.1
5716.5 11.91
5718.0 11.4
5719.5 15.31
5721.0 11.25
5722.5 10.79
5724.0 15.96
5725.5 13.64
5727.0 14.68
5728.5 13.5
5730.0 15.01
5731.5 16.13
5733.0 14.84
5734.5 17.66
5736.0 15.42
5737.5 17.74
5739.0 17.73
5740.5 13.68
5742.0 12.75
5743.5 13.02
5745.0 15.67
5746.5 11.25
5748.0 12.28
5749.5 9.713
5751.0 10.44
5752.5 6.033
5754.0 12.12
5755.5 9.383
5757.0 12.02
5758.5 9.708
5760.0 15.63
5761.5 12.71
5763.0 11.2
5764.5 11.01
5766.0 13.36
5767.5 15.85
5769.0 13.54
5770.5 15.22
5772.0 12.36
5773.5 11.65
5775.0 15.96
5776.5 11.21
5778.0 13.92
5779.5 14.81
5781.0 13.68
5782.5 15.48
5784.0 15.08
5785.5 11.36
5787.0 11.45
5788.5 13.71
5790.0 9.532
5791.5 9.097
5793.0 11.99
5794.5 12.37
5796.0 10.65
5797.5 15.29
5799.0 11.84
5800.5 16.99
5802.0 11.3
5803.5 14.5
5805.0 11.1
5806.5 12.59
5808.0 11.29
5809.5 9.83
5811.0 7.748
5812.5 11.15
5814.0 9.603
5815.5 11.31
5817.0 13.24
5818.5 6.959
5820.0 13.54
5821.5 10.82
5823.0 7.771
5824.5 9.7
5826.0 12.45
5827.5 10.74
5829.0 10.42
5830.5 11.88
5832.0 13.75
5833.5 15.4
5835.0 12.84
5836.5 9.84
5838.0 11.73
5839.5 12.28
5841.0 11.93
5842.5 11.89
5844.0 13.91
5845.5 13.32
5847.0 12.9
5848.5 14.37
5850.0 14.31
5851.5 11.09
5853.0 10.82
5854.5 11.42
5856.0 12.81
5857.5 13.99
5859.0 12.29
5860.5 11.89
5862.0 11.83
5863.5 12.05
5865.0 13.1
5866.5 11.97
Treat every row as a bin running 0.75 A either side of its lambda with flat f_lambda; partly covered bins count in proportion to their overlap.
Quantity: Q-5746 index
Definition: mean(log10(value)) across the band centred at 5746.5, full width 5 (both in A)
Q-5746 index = 1.11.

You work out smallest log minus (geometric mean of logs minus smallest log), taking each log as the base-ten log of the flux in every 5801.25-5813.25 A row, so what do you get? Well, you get 0.74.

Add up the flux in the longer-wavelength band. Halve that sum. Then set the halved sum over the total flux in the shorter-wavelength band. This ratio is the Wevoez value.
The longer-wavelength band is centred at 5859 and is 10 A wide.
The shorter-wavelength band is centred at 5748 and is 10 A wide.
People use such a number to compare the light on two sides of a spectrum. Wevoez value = 0.55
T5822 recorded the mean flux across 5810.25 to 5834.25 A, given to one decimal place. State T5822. 11.0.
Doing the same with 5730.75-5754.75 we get 13.5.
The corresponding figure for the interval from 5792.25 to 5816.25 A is 11.8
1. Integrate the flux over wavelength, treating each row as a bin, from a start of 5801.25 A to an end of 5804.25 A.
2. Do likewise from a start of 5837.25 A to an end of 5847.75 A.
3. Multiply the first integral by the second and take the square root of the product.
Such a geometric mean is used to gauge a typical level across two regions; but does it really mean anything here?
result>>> 71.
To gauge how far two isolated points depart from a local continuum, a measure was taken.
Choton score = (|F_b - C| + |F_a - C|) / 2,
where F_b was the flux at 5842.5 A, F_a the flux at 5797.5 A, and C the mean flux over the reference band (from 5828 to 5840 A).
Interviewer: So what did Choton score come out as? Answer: 1.7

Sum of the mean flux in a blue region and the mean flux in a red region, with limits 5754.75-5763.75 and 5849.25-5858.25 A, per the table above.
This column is 24.2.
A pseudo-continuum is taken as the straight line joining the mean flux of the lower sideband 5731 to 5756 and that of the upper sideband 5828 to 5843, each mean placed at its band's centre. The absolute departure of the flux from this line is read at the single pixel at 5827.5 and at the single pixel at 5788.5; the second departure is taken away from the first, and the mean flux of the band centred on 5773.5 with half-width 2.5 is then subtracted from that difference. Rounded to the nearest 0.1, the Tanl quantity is -12.7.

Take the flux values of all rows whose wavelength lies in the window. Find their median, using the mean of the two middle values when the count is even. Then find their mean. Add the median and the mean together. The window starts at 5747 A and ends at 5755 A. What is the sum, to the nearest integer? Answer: 21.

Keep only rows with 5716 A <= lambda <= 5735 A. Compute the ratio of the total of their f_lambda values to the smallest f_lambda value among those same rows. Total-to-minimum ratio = 16.9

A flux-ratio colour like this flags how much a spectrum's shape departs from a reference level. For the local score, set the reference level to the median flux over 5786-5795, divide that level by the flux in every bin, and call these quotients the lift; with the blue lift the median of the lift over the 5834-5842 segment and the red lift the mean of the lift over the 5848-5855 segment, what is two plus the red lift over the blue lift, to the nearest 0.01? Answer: 2.98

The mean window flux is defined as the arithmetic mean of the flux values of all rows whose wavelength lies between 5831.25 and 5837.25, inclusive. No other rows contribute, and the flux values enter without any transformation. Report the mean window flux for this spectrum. 13.0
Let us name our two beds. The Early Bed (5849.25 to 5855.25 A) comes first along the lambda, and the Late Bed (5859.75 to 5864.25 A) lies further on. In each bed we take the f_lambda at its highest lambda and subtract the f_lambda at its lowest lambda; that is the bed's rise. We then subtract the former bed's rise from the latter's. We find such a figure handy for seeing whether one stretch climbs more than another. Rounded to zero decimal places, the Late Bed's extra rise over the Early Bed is 3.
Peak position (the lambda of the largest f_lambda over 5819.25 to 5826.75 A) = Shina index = 5820.0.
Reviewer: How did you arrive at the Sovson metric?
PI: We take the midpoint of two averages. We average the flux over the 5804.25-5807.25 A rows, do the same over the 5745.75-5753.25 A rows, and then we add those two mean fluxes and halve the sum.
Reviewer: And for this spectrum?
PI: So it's 10.9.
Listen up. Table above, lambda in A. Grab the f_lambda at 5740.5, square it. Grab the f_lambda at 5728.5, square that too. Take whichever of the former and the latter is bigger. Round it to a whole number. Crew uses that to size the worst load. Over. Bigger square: 187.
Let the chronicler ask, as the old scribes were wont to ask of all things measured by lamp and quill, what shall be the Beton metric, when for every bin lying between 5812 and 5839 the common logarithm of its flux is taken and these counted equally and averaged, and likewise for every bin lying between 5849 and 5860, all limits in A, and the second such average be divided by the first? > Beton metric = 1.04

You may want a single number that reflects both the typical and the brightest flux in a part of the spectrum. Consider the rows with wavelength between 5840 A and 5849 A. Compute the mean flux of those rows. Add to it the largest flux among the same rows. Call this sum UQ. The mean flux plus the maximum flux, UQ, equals 27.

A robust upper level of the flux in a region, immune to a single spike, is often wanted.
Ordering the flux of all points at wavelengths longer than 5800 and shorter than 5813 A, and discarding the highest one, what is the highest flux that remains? 14.5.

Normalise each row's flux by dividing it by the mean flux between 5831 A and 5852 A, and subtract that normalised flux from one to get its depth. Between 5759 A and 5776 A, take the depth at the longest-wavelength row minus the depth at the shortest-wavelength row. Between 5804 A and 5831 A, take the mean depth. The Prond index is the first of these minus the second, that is -0.19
